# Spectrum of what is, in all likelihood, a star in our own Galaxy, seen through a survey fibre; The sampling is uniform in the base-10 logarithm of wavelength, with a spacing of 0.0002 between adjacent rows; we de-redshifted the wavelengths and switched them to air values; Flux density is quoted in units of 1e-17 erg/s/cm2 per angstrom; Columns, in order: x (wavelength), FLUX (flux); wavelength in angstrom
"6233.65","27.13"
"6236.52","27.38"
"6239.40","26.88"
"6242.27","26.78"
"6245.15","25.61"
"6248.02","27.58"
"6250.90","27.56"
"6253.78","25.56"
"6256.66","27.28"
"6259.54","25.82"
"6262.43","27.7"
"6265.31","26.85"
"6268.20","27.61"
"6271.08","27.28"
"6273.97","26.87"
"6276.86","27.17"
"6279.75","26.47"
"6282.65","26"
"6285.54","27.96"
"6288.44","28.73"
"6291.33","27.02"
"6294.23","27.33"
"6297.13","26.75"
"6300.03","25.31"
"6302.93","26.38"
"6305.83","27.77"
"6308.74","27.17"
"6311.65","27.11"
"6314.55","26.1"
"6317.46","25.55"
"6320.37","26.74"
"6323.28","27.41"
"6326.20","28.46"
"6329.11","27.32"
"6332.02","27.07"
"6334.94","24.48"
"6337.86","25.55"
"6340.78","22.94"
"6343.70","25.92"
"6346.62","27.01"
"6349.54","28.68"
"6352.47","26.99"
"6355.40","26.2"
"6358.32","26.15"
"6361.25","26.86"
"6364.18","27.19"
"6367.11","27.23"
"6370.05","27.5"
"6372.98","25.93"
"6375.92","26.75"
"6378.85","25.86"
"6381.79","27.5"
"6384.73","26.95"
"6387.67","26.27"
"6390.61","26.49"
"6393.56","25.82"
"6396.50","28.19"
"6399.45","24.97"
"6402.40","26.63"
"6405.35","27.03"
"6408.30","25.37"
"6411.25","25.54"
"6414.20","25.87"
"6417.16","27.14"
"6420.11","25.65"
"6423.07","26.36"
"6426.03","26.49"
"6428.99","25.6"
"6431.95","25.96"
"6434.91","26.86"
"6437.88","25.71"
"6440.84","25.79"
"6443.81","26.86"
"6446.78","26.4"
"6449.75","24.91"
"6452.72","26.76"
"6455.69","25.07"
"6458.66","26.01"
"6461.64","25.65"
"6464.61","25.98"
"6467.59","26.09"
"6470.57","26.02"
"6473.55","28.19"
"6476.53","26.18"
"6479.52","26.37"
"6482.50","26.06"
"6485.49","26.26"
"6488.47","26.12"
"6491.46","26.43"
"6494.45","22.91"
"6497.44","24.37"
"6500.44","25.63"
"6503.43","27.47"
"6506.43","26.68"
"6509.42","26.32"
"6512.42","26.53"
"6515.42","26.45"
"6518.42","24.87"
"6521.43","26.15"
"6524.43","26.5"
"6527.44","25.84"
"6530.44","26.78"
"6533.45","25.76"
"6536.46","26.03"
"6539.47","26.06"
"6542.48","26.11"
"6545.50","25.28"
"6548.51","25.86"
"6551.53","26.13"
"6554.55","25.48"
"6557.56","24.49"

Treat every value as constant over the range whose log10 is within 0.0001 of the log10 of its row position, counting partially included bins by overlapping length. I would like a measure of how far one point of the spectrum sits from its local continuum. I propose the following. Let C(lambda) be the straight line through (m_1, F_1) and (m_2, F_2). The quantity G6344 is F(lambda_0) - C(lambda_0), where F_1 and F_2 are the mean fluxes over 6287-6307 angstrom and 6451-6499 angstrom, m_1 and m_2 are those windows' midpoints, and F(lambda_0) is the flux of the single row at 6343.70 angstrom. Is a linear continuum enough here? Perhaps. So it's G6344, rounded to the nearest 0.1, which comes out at -0.8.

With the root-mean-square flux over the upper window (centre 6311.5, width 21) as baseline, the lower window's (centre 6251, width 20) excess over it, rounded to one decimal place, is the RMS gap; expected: -0.1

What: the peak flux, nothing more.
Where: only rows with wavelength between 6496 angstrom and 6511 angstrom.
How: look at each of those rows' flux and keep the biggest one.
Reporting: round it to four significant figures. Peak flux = 27.47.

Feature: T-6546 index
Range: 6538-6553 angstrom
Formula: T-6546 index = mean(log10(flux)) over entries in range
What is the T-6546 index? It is 1.41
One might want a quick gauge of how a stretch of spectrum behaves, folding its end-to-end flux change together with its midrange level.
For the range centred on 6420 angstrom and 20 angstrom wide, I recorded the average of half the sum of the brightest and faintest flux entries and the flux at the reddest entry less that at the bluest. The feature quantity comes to 13.2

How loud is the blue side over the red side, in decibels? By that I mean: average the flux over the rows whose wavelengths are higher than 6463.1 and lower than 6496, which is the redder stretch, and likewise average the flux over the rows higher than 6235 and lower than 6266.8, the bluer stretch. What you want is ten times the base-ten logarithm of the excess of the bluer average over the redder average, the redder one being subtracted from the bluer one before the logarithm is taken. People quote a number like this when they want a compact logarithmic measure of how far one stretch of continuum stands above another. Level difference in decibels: -1.2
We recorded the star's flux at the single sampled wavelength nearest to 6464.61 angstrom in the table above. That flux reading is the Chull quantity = 25.98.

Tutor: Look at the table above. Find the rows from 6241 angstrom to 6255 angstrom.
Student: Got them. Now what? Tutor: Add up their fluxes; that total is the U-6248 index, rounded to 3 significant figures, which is 133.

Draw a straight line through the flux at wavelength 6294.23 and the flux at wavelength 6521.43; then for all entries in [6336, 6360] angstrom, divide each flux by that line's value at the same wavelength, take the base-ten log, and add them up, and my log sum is -0.12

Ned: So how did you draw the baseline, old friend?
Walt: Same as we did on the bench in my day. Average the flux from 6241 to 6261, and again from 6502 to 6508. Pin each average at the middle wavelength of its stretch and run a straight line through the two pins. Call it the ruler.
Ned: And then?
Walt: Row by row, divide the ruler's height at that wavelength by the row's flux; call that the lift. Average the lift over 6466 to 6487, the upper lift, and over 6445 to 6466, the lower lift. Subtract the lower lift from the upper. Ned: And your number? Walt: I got -0.023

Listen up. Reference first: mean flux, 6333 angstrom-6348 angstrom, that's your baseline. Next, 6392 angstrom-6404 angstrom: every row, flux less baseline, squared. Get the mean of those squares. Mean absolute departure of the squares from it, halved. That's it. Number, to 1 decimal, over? 1.5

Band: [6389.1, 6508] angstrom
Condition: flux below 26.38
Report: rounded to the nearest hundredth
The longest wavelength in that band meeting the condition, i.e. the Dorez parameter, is 6500.44 angstrom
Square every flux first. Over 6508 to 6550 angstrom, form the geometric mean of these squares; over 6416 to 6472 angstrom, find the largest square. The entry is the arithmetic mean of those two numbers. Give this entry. 707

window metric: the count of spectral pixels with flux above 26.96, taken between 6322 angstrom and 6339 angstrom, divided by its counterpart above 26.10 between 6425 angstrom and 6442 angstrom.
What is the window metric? 2.0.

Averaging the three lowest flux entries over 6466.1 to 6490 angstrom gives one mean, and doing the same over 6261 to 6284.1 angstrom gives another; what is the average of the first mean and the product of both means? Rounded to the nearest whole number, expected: 357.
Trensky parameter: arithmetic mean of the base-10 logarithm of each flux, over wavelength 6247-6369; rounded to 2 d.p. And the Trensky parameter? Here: 1.43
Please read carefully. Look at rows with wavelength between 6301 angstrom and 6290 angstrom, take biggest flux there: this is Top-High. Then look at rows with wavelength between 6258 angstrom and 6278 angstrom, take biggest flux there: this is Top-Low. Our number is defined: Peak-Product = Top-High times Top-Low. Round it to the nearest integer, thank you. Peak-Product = 757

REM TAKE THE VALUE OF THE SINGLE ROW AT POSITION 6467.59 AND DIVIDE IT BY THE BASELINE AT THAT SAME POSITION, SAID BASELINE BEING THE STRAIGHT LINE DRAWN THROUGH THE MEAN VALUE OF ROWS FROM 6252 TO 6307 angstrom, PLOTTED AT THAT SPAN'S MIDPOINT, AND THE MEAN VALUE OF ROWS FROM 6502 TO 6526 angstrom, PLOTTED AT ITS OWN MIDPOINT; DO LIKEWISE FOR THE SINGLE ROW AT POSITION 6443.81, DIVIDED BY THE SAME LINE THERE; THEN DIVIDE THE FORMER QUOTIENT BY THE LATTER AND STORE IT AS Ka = 0.97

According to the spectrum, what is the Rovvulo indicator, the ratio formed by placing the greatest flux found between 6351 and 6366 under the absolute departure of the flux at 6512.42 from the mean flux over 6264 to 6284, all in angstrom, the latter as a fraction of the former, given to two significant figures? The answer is 0.013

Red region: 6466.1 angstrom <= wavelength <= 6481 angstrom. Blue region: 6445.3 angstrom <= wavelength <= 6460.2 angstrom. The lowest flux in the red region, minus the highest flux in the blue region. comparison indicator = -0.7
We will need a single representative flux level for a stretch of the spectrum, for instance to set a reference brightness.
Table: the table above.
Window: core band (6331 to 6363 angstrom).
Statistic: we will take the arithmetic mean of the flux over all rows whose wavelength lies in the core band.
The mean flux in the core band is 26.2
